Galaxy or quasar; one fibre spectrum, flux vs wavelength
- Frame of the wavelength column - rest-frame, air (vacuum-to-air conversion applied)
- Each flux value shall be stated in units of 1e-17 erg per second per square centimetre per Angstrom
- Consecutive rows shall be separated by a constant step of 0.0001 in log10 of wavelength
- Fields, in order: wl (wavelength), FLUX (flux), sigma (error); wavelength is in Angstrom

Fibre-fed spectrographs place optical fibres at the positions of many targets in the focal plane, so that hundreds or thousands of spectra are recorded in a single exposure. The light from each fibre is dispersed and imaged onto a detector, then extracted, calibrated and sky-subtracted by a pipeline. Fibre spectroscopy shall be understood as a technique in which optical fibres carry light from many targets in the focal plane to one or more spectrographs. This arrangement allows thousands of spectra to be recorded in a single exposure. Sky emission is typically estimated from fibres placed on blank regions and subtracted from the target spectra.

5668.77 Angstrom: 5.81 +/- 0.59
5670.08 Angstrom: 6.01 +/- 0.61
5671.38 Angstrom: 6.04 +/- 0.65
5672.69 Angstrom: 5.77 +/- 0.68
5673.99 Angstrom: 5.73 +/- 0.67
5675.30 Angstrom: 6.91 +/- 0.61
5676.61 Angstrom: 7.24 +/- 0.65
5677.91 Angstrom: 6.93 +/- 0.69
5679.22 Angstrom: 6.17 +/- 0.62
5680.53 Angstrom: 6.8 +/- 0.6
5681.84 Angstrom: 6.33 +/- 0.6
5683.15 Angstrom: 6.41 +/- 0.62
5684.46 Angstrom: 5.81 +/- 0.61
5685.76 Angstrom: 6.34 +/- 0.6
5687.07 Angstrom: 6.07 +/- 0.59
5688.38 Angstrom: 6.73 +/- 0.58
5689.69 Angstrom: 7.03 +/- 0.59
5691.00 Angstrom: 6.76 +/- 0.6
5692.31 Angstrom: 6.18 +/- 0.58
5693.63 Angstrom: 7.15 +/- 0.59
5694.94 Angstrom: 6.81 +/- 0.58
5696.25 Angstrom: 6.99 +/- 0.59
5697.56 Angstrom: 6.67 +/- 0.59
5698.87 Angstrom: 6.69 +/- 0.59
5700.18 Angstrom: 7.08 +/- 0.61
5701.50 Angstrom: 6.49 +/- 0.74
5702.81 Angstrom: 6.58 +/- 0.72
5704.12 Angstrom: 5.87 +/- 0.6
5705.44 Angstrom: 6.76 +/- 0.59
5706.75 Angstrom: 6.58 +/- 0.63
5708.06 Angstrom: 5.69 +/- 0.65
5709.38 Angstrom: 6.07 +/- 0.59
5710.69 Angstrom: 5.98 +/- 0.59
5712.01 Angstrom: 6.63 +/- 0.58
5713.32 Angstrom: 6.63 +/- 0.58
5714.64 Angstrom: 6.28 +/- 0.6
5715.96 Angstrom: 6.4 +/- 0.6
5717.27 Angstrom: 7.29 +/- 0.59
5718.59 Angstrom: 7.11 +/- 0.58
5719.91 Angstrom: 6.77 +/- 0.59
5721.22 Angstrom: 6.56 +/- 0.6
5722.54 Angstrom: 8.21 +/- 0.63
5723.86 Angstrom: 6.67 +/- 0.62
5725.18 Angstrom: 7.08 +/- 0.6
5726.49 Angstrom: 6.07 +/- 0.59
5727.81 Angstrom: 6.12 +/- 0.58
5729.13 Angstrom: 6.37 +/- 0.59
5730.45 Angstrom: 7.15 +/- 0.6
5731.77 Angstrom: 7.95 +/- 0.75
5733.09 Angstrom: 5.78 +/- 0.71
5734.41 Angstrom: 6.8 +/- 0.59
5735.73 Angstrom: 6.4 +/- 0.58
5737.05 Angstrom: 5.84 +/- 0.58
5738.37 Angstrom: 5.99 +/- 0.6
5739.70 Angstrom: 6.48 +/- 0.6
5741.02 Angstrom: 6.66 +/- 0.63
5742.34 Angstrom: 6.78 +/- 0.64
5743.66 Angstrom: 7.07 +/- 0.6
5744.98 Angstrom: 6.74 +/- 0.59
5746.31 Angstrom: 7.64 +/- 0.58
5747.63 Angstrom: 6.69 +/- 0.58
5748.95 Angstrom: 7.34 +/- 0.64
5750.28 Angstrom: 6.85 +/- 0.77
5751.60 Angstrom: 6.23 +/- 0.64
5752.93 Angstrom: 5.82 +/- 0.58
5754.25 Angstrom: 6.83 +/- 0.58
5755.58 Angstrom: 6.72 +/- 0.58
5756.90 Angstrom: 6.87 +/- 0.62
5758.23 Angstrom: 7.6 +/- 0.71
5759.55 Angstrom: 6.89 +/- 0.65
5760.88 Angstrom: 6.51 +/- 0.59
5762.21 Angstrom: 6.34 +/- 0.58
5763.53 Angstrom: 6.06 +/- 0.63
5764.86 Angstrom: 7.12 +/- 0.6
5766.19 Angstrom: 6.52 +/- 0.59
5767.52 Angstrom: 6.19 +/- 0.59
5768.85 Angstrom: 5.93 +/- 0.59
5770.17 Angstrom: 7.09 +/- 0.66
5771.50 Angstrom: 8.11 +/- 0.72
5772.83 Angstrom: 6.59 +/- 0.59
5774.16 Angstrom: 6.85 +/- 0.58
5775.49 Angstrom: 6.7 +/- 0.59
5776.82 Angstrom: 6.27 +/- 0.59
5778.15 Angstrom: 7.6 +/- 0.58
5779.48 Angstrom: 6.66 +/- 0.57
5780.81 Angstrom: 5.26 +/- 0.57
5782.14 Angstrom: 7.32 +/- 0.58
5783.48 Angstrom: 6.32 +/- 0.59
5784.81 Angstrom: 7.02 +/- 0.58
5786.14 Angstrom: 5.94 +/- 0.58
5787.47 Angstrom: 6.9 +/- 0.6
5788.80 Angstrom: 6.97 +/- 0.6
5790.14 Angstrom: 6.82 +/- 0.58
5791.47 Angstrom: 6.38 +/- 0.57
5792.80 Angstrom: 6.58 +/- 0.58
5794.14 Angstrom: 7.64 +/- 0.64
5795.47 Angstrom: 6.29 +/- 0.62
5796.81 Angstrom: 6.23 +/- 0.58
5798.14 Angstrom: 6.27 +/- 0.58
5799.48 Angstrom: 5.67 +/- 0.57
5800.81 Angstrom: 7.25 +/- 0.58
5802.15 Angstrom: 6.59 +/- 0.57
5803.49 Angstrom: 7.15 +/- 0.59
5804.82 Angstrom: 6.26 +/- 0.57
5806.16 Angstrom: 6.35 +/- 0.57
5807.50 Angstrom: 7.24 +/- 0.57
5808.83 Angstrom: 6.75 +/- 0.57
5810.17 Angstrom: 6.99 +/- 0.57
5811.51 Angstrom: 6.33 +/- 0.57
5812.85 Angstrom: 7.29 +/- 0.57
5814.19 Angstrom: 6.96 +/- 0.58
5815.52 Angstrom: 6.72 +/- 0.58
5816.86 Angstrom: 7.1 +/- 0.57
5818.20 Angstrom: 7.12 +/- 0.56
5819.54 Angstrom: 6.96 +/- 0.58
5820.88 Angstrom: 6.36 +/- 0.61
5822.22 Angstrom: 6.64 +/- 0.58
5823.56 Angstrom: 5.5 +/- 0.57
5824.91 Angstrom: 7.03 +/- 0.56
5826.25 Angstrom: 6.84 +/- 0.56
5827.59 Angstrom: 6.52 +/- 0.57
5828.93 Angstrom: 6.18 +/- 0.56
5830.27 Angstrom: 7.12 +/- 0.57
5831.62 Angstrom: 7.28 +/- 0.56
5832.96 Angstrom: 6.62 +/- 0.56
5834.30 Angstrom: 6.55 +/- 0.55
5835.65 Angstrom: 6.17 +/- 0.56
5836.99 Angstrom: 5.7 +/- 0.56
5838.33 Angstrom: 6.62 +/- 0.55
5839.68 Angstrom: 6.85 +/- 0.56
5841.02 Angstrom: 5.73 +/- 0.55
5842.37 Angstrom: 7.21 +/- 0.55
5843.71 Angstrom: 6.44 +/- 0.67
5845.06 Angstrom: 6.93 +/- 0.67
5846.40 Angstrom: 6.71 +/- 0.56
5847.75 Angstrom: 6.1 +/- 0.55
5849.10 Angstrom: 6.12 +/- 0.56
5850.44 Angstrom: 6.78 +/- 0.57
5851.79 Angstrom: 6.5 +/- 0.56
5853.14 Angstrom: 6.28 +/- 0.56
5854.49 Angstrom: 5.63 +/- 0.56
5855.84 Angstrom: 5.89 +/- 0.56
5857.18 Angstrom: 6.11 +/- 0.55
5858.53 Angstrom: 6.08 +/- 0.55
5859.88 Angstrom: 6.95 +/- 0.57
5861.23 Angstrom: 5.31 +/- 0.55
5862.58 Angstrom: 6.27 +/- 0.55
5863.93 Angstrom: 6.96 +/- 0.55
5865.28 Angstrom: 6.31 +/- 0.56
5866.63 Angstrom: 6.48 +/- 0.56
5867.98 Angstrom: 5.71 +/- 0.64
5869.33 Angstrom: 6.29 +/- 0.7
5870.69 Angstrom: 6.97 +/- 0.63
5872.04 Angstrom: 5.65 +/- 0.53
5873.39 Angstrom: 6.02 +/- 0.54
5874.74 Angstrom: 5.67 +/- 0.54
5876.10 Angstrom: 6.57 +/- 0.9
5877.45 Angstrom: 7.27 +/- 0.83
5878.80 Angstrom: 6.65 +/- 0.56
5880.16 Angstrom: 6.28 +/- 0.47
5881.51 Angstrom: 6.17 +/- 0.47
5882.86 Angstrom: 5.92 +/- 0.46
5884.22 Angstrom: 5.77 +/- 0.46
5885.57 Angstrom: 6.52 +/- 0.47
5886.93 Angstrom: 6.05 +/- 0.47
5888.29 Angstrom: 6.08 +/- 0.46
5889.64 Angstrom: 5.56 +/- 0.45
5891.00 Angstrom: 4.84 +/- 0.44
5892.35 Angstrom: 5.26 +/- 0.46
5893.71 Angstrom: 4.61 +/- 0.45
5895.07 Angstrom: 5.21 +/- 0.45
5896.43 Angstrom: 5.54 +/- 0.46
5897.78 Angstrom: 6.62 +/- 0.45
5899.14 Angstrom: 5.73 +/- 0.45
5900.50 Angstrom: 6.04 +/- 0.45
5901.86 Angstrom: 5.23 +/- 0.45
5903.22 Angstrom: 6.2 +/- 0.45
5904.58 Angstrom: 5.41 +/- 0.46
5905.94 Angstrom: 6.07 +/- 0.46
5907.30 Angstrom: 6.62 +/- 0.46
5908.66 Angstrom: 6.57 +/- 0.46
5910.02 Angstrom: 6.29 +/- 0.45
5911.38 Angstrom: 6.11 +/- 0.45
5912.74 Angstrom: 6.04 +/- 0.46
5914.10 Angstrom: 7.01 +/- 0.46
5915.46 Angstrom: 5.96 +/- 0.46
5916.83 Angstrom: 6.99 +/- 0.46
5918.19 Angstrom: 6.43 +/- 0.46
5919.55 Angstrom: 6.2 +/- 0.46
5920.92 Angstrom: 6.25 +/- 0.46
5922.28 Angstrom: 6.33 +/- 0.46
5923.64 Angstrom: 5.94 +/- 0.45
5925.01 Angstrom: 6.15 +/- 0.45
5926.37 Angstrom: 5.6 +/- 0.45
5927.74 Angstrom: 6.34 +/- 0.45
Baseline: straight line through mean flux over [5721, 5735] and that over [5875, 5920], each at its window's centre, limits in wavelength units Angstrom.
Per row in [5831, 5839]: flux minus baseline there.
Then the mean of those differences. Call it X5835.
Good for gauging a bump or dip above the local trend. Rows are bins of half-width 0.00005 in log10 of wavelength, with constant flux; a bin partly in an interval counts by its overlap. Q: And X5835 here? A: 0.16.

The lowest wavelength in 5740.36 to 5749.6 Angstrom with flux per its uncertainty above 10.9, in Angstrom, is 5743.66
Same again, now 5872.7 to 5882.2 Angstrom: 5873.39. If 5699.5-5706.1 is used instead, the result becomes 5700.18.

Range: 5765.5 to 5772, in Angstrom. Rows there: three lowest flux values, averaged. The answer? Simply 6.21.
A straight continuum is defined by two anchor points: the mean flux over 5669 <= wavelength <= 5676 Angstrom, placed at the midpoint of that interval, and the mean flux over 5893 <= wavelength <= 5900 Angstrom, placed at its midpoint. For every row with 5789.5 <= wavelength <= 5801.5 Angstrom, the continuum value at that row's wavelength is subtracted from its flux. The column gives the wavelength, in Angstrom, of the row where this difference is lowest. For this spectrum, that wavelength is 5799.48 Angstrom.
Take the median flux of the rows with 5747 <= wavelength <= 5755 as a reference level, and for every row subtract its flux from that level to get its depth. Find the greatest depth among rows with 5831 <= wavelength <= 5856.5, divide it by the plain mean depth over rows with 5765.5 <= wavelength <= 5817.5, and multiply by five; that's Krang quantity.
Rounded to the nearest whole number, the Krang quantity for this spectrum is 87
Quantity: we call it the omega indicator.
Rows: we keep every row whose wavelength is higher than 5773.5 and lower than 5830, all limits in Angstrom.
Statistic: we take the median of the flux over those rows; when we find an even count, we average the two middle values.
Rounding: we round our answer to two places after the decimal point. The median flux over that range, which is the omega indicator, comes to 6.71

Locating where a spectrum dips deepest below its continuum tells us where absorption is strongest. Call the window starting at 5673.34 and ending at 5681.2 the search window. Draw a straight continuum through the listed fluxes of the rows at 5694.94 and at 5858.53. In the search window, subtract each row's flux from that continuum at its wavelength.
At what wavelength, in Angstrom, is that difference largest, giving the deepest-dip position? 5673.99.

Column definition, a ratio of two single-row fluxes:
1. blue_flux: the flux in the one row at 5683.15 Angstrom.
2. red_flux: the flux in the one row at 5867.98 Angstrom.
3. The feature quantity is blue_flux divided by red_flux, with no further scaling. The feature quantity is 1.12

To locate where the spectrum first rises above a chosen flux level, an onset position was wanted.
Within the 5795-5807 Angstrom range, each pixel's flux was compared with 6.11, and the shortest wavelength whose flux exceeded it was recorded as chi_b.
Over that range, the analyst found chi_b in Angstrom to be 5795.47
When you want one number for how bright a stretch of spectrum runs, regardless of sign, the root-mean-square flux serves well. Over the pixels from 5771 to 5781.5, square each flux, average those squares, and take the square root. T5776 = 6.8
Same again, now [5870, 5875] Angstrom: 6.1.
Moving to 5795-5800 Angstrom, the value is 6.1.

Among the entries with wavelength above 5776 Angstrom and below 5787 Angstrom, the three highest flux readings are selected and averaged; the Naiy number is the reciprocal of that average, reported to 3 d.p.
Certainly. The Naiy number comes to 0.137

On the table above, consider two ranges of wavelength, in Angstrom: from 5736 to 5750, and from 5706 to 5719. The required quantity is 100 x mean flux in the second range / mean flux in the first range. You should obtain 96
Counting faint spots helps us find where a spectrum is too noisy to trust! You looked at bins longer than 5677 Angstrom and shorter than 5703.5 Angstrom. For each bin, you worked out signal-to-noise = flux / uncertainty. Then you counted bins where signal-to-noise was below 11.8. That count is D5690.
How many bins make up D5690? 17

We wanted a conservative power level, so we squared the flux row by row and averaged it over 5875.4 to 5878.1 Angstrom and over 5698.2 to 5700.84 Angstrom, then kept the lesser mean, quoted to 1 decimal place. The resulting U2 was 47.4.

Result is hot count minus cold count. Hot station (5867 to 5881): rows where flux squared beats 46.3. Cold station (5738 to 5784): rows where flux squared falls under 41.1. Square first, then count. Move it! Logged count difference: -8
